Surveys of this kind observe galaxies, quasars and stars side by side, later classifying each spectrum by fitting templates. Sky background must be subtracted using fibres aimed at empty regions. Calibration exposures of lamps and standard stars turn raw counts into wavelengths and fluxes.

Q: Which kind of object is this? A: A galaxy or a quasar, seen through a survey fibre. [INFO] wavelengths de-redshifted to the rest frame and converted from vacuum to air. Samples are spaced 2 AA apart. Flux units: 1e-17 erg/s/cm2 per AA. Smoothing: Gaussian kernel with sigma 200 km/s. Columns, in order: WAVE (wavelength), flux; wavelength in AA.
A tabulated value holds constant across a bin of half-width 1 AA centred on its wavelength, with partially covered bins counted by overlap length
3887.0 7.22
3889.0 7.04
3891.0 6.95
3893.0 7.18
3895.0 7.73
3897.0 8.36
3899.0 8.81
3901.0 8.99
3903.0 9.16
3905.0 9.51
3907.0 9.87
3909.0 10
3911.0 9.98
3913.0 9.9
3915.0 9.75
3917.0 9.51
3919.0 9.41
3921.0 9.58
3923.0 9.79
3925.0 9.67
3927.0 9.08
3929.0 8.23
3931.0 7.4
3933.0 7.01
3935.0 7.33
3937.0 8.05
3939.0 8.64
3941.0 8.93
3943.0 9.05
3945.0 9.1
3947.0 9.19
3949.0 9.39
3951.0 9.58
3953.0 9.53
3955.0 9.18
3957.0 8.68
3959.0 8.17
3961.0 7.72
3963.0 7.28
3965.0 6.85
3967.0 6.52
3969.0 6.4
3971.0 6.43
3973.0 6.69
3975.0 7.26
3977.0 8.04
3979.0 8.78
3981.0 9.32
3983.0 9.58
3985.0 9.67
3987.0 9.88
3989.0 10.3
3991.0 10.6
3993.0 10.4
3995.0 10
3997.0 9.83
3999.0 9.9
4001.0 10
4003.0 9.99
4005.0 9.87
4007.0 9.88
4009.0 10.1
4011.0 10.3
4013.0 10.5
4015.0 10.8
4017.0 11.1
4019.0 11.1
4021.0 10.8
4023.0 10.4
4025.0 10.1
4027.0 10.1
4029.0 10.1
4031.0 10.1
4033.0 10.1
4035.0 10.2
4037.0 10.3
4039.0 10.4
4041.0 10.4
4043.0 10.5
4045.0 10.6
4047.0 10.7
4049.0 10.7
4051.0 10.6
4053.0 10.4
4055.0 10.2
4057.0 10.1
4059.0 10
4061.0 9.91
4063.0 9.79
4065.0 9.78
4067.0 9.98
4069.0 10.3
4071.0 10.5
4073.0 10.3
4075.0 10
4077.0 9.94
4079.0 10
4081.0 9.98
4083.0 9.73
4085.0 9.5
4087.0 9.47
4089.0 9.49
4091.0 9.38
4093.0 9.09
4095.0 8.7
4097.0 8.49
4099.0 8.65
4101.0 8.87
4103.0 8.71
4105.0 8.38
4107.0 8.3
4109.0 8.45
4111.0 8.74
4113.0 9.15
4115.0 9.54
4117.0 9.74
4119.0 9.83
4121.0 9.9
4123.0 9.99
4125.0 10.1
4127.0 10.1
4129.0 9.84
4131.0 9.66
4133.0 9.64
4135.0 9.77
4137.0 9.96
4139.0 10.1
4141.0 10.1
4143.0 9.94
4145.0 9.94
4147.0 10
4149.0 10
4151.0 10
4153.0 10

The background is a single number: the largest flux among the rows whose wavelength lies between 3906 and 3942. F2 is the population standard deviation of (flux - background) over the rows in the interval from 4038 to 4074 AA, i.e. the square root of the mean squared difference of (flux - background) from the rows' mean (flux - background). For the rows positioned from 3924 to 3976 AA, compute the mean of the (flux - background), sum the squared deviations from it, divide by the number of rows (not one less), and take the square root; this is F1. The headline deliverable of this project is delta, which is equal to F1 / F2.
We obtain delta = 4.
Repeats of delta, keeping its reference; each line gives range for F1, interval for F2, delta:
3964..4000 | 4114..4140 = 9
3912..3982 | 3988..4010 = 5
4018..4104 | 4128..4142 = 3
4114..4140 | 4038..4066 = 1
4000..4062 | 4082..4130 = 1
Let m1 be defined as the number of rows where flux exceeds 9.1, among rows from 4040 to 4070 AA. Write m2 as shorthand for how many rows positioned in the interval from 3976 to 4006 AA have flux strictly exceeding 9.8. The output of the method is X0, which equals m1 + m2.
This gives 25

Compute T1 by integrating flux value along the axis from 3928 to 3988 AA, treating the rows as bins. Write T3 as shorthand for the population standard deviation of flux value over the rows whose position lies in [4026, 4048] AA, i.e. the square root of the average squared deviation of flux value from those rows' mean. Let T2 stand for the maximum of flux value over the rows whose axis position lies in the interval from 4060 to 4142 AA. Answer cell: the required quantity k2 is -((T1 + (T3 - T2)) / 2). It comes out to -243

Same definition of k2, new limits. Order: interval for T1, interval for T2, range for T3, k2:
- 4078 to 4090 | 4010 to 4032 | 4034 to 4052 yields -53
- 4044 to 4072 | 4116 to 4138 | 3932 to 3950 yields -139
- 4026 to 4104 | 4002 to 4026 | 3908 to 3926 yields -381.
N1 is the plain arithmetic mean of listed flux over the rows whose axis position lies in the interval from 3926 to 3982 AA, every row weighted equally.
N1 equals 8.1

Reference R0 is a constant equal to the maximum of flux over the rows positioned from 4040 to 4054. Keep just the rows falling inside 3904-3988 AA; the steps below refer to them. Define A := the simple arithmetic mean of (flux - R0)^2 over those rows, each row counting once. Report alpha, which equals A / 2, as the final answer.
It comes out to 2.7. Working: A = 5.4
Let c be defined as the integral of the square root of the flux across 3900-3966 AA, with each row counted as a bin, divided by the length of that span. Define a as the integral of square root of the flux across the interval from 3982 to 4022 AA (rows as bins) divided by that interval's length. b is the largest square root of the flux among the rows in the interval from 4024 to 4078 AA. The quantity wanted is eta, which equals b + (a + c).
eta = 9.45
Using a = 3.20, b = 3.27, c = 2.98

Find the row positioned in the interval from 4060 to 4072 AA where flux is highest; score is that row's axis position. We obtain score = 4071.0 AA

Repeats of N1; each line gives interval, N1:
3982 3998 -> 10.0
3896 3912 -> 9.3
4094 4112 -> 8.6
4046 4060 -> 10.4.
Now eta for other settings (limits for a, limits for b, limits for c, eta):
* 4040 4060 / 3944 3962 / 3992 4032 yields 9.53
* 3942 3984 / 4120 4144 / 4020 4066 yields 9.24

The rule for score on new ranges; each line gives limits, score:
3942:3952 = 3951.0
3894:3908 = 3907.0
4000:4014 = 4013.0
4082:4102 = 4083.0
